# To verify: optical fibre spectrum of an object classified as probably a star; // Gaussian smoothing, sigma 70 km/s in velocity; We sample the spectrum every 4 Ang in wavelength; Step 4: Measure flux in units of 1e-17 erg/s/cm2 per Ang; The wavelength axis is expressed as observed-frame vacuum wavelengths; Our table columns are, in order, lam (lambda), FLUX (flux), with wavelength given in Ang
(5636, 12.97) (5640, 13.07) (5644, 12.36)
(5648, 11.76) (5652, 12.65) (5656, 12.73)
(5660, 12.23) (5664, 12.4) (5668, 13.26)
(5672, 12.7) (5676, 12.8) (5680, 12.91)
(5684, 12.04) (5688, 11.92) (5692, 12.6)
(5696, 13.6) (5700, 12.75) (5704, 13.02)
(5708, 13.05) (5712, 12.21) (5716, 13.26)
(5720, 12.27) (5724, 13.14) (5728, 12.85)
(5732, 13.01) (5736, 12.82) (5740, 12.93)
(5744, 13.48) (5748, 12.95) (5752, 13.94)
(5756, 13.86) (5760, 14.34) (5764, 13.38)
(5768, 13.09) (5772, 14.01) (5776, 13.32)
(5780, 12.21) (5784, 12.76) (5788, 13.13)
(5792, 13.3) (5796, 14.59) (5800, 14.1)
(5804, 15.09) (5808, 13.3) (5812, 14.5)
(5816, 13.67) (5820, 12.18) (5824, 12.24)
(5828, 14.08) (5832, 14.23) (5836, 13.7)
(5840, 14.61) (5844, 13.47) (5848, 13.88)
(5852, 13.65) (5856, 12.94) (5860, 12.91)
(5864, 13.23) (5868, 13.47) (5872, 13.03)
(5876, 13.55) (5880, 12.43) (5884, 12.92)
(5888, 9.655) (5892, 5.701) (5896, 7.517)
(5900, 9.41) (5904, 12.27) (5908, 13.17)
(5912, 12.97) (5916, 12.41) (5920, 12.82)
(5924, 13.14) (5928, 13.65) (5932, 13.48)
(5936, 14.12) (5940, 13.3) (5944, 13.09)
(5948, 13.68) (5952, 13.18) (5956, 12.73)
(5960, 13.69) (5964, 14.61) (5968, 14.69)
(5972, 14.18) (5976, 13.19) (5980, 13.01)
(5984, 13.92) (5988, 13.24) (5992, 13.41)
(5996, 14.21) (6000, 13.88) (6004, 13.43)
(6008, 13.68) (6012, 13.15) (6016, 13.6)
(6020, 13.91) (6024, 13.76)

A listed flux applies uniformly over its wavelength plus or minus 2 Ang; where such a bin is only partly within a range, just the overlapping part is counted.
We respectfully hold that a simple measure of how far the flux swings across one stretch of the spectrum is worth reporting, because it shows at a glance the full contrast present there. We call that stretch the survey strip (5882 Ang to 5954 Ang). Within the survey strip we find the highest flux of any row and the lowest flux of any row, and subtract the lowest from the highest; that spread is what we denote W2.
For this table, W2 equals 8.4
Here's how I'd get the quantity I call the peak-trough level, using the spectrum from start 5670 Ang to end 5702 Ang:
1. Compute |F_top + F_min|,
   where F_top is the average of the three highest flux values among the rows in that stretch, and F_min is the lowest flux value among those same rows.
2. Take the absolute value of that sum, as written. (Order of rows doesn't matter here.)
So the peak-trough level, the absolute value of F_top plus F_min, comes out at 25.0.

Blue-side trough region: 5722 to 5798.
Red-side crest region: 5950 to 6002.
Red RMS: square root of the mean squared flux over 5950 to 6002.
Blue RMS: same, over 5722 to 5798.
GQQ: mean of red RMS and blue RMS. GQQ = 13.5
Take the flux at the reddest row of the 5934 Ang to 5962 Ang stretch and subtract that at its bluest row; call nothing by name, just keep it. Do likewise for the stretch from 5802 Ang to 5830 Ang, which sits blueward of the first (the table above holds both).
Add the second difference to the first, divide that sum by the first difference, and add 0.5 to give 3.8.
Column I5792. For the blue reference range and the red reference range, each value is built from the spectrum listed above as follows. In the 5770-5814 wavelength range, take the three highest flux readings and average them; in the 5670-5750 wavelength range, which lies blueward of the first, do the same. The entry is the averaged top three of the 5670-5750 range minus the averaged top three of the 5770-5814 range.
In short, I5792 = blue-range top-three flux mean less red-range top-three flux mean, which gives -1.3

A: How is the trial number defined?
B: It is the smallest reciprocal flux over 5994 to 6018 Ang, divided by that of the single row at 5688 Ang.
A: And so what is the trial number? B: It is 0.839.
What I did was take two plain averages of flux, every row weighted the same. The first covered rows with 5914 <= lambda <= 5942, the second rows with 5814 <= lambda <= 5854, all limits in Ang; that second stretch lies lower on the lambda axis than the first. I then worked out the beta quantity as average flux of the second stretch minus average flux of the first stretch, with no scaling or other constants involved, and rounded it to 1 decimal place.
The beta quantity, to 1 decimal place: 0.3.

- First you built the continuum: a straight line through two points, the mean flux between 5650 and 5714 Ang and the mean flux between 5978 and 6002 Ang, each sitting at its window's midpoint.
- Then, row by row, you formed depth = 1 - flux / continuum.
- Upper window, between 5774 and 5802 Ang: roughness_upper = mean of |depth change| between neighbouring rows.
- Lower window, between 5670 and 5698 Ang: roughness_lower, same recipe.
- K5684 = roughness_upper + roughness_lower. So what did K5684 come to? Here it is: 0.088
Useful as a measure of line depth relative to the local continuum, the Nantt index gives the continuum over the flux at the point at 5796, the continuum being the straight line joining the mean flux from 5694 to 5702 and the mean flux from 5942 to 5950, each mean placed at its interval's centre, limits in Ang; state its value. 0.91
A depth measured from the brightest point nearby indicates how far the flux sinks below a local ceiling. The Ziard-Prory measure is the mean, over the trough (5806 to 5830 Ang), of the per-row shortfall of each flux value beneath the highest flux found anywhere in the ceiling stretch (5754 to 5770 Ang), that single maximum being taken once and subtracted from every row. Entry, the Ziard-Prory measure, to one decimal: 1.0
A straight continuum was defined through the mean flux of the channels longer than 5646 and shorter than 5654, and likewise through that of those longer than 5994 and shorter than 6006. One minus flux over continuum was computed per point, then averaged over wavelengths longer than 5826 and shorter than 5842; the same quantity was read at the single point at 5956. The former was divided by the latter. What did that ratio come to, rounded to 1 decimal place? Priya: -1.3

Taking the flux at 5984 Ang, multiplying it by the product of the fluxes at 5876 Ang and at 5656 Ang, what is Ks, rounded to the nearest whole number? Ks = 2401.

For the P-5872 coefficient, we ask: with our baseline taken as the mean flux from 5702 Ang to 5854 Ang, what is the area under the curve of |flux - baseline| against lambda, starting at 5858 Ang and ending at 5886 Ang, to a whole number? 11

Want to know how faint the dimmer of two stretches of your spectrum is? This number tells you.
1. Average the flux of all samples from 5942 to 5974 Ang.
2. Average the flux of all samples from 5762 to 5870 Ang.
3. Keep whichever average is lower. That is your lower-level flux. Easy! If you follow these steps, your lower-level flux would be 13.5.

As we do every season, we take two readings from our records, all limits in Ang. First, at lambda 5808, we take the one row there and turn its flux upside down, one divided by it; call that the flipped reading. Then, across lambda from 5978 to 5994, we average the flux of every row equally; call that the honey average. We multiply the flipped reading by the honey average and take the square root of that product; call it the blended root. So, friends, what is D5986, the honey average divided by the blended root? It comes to 13.35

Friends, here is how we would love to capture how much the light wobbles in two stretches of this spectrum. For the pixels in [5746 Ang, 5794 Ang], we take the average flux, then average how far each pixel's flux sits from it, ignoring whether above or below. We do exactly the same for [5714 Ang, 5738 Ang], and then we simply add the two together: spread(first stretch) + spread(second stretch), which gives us 0.70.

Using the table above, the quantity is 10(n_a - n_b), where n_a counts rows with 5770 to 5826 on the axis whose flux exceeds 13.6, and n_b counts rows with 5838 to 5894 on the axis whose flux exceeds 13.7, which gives 40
